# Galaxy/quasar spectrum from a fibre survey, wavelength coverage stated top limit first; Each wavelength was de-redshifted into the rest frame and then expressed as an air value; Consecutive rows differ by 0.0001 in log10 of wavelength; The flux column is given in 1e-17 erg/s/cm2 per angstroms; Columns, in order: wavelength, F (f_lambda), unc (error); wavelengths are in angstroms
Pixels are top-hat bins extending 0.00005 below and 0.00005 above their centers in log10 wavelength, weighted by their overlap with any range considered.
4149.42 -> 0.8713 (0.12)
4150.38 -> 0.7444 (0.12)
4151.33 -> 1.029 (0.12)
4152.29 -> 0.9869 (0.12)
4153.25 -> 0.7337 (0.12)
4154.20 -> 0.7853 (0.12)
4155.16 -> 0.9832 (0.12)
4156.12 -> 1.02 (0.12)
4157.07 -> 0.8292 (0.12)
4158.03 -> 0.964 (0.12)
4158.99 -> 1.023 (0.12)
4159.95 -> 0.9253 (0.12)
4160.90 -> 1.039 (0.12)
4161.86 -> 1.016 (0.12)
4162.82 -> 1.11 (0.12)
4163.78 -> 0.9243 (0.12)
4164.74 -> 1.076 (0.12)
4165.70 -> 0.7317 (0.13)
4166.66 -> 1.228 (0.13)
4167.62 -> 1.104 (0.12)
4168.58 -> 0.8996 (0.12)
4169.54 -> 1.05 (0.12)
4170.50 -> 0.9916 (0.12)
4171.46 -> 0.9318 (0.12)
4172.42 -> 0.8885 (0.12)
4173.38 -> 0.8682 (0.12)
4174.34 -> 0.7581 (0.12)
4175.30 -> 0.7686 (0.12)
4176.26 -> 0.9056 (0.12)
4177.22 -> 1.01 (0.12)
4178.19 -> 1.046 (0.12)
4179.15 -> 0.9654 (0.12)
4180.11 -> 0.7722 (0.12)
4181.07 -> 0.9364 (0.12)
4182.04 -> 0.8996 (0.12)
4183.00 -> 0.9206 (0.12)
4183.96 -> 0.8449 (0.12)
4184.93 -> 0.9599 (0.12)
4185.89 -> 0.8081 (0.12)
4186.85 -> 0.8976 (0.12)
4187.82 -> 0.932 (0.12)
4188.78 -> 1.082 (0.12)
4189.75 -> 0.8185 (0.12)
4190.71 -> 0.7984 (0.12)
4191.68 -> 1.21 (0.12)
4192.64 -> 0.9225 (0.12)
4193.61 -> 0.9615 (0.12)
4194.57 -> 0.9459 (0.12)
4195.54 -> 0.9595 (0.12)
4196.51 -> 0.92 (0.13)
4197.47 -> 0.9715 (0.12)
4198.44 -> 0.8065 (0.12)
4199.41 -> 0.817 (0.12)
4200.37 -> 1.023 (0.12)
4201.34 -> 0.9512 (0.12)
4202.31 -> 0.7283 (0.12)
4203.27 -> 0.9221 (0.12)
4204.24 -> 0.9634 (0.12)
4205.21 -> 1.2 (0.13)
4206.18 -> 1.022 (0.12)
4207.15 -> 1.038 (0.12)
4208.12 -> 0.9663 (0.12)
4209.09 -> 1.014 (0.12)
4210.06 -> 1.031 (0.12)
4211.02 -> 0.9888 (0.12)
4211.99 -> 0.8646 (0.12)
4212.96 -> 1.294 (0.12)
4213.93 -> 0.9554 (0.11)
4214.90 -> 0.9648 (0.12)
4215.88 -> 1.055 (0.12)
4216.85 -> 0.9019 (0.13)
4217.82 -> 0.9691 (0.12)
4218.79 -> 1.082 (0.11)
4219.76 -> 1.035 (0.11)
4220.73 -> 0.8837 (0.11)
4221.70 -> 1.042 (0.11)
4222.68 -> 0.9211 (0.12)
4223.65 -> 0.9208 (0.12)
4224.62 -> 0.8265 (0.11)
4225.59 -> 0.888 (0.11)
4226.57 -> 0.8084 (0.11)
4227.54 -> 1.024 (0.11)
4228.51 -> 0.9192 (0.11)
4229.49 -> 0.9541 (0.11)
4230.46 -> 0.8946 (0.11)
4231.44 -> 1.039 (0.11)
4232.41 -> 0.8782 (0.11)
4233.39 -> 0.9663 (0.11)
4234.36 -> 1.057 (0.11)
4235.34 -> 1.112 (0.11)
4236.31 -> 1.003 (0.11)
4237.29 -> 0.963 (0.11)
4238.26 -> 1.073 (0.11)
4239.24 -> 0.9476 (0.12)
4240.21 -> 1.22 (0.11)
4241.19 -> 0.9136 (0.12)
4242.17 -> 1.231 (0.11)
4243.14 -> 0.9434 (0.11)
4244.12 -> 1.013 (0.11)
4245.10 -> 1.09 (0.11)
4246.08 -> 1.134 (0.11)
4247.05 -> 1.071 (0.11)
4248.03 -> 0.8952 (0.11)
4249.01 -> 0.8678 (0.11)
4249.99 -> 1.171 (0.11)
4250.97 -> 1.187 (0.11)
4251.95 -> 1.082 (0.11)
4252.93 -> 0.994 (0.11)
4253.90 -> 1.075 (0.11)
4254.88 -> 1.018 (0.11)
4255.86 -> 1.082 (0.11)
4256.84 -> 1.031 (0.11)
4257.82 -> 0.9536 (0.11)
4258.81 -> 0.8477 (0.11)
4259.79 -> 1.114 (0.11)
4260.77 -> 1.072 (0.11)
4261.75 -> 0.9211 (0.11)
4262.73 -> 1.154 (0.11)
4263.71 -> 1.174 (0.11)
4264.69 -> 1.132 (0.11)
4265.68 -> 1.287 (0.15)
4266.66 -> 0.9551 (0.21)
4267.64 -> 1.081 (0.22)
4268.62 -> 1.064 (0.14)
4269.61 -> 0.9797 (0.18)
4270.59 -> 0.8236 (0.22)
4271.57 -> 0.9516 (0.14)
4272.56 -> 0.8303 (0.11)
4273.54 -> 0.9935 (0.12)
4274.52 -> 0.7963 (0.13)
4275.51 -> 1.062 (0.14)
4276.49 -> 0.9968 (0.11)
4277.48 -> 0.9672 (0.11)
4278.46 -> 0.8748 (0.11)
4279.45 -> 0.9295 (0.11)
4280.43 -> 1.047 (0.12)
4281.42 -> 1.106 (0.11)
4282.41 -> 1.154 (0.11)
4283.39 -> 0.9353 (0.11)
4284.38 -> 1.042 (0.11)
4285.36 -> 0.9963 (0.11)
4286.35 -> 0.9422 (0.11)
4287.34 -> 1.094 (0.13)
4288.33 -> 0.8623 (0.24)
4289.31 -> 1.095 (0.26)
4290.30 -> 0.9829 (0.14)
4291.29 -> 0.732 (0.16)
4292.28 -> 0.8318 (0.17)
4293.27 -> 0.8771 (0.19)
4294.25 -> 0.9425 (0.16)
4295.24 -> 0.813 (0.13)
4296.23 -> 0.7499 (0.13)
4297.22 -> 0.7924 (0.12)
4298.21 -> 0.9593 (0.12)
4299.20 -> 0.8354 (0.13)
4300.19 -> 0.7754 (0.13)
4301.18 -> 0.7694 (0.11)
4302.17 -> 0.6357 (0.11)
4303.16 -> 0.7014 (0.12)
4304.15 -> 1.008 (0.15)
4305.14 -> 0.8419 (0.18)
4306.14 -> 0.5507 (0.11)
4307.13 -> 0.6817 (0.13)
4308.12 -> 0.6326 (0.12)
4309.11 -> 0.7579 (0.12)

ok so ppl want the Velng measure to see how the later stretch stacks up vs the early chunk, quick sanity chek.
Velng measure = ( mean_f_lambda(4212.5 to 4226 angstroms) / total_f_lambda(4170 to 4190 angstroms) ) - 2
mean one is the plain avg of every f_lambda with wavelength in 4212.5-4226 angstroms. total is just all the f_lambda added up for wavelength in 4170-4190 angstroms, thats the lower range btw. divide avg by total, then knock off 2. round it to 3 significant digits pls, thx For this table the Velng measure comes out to -1.95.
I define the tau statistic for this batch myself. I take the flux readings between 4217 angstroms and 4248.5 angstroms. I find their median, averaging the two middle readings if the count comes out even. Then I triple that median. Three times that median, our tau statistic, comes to 2.90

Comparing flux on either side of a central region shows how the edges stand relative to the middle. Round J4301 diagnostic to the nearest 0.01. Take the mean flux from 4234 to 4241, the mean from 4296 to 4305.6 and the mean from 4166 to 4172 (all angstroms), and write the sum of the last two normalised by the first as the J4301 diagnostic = 1.75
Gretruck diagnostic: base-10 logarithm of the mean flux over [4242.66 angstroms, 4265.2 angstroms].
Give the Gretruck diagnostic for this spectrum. 0.02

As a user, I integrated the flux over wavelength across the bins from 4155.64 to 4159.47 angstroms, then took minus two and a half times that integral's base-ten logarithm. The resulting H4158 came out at -1.41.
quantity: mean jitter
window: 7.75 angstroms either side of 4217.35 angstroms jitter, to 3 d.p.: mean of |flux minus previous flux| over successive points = 0.129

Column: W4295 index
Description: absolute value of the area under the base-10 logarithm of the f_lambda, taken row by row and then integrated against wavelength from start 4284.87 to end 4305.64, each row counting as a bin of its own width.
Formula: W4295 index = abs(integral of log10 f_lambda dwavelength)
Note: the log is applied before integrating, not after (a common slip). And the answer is 1.36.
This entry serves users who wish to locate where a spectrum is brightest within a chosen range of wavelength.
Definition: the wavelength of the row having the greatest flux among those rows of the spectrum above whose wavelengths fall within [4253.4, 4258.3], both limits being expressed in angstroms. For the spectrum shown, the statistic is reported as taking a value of 4255.86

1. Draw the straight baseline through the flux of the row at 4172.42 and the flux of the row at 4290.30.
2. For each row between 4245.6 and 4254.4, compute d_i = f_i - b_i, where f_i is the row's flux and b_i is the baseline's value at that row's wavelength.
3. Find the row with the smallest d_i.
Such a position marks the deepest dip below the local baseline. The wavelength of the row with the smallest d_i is 4249.01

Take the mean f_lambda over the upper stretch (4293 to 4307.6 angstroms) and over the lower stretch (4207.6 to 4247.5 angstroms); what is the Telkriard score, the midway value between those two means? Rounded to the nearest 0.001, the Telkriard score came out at 0.896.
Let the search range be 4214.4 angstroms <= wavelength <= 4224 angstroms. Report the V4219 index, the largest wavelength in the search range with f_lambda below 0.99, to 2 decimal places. 4223.65 angstroms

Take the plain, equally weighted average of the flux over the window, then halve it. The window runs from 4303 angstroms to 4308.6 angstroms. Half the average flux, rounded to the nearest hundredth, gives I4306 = 0.37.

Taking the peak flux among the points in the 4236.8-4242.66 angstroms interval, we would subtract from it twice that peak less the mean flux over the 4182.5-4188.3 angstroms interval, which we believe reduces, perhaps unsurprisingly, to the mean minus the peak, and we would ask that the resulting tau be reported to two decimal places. -0.34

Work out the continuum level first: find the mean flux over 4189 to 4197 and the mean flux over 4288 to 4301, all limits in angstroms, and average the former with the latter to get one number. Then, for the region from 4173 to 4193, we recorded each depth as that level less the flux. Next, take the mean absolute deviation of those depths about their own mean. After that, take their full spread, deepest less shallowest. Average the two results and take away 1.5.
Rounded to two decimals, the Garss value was -1.23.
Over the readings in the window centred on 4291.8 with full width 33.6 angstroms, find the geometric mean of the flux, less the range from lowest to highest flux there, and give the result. 0.3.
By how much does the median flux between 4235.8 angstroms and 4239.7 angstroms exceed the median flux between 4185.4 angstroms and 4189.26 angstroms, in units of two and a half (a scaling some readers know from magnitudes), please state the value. 0.027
